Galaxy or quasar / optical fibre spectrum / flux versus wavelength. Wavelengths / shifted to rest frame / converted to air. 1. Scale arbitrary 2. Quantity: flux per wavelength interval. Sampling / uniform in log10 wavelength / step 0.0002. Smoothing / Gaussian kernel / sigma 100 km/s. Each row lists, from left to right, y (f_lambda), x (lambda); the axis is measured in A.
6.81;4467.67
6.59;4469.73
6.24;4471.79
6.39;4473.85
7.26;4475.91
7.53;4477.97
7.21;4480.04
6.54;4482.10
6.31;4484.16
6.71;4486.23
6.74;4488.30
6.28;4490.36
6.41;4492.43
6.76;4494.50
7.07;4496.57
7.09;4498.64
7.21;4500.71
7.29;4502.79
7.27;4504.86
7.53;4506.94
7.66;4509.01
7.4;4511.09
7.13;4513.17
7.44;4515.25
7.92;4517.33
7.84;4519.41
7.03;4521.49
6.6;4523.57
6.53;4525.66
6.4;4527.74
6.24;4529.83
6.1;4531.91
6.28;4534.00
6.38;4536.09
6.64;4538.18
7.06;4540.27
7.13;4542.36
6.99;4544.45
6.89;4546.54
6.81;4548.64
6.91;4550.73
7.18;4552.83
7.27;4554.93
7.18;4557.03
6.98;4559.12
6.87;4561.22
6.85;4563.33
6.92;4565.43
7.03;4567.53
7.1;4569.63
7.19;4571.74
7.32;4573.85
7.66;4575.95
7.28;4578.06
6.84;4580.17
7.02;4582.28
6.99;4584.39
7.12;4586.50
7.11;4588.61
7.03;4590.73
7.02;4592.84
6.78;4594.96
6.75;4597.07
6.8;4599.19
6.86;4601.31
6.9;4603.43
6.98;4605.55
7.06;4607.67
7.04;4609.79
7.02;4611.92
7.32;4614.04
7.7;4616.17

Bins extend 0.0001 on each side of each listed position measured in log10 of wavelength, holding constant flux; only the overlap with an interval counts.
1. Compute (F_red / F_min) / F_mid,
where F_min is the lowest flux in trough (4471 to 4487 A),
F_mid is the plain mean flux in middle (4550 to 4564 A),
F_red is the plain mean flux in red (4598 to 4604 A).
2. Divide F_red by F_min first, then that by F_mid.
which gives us 0.156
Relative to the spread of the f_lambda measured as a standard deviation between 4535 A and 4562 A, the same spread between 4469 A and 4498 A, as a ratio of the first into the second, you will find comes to 1.7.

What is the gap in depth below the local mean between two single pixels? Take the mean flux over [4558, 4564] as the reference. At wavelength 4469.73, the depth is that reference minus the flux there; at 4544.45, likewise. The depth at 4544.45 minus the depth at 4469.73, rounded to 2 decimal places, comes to -0.40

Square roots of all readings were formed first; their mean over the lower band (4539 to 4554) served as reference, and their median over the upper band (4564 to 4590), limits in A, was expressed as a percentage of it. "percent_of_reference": 101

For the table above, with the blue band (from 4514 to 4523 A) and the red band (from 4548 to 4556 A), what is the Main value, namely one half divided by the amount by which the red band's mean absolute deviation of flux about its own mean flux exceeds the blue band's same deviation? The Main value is -3.6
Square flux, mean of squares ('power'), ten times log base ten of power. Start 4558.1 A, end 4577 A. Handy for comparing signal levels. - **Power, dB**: 17.0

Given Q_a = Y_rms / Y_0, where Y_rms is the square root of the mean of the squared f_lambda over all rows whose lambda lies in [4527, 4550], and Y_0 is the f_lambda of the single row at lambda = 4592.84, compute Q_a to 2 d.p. 0.95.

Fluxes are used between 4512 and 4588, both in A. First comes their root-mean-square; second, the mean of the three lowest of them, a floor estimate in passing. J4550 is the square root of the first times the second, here 6.6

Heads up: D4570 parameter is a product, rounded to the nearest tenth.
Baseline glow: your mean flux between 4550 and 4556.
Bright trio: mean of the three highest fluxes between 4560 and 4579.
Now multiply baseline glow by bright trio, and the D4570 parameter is 52.8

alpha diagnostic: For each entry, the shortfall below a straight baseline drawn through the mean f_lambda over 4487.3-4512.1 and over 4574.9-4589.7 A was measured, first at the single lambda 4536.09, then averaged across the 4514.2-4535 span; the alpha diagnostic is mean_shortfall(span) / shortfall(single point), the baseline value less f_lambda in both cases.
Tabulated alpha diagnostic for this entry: 0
